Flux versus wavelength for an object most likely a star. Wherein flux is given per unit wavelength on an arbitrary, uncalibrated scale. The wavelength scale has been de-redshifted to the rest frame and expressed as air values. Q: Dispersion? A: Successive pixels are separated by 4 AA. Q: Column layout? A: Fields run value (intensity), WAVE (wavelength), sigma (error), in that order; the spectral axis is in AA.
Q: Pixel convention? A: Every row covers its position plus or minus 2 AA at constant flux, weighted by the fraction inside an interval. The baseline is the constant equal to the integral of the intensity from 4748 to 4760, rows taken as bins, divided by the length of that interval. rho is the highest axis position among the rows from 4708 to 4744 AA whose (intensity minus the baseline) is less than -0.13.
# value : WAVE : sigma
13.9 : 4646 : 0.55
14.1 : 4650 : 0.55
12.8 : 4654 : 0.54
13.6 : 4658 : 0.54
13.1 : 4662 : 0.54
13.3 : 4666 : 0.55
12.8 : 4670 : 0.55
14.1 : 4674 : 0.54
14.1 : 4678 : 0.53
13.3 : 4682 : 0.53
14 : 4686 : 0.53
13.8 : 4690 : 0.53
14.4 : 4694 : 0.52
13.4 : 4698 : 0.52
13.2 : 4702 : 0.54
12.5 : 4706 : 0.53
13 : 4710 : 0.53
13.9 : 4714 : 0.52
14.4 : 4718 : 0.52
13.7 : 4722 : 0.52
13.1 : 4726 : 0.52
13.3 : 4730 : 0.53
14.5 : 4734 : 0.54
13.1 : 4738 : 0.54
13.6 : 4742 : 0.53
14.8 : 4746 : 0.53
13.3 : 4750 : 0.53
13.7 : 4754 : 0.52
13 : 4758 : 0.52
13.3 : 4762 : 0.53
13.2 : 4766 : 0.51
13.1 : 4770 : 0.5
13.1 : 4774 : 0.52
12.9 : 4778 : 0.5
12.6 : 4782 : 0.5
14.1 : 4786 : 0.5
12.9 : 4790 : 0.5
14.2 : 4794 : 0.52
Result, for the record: 4738 AA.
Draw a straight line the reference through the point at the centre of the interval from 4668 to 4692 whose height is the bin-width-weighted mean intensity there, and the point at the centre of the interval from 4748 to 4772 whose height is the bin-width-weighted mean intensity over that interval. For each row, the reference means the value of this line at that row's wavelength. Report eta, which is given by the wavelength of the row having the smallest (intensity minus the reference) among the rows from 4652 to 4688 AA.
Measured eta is 4654 AA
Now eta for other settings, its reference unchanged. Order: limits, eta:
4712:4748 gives 4726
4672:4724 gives 4706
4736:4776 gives 4738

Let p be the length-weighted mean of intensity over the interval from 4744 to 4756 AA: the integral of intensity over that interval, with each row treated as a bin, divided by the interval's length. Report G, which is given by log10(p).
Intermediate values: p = 13.9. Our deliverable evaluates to 1.14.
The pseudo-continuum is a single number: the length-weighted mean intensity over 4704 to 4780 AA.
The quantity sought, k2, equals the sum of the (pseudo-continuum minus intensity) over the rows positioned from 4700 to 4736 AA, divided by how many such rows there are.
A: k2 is -0.06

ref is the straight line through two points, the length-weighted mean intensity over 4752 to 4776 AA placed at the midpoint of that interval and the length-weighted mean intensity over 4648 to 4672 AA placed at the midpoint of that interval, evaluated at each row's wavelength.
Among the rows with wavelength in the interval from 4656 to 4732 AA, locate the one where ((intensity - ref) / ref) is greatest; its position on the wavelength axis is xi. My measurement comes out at 4718 AA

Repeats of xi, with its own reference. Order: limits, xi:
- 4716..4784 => 4746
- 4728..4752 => 4746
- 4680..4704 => 4694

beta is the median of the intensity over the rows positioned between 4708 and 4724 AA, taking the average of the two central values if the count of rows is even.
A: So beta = 13.8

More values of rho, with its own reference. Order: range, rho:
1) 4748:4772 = 4770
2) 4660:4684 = 4670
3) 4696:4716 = 4710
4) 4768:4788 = 4782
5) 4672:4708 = 4706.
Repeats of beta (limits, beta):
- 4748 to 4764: 13.3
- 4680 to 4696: 13.9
